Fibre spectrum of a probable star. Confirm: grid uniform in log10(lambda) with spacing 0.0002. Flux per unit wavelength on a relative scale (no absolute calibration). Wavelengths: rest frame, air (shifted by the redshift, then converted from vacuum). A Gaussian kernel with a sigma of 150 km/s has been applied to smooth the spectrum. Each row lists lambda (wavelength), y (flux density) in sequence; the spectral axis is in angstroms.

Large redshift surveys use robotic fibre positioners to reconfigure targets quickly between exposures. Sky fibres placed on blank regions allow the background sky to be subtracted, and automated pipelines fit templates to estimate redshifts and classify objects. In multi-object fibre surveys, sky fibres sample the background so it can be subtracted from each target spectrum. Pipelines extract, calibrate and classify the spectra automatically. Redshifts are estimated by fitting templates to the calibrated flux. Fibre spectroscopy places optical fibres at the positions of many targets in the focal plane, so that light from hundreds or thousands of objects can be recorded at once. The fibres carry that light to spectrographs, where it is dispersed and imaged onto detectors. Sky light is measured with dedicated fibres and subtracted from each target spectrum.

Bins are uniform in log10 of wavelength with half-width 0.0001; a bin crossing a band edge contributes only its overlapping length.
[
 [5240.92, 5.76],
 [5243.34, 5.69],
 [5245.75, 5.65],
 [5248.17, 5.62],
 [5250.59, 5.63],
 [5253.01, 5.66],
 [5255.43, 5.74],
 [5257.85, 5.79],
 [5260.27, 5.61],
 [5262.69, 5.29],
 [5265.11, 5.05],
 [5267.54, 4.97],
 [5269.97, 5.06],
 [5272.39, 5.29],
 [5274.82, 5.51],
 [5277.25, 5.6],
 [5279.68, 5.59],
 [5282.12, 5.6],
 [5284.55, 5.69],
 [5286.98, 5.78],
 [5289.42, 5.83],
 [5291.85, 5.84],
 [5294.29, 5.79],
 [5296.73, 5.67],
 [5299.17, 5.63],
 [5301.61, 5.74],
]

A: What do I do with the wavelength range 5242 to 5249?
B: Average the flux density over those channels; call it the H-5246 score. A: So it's 5.65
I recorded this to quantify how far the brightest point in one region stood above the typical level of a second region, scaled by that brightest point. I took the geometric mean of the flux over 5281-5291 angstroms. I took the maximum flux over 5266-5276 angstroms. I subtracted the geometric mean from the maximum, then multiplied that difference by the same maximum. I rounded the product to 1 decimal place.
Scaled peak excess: -1.2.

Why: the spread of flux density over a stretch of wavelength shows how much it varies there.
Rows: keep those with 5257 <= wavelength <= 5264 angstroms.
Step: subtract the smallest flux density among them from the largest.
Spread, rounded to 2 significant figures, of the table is 0.50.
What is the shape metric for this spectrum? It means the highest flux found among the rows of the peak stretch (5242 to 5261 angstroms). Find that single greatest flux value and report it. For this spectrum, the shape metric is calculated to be 5.79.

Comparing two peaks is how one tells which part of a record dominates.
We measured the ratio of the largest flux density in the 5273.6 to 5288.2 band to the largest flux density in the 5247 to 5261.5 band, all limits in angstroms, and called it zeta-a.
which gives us 0.998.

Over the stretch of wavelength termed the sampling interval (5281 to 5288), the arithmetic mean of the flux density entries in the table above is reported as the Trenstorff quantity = 5.69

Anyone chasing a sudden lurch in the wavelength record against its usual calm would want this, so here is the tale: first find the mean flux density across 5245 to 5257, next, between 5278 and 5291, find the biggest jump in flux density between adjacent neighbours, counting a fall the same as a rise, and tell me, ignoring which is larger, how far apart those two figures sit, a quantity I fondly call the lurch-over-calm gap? 5.6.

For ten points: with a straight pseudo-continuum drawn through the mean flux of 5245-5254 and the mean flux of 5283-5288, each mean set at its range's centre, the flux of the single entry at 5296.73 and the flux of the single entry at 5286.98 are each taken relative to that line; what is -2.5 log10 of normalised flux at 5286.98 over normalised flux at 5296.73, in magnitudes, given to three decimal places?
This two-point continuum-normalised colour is -0.026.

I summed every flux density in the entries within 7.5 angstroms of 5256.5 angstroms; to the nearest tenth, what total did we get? 33.7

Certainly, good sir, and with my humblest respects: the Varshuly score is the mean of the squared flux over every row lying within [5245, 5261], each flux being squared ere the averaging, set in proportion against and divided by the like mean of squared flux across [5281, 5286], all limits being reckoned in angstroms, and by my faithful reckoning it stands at 1.01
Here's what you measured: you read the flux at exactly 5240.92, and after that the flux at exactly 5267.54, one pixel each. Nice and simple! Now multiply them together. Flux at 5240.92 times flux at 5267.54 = 28.6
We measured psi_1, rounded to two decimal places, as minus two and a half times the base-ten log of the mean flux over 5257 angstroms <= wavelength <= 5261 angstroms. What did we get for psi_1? -1.89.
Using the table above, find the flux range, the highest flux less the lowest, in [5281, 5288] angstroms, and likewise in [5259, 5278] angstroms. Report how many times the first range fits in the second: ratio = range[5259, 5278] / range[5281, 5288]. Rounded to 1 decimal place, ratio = 3.6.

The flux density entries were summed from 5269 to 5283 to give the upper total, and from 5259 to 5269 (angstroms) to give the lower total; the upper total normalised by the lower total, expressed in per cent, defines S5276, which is 156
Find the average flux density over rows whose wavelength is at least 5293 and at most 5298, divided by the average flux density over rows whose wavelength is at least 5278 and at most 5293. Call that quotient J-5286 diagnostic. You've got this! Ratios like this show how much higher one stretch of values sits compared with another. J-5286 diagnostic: 1.00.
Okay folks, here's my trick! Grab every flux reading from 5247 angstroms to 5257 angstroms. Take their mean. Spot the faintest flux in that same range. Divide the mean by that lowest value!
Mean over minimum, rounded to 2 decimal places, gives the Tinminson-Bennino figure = 1.01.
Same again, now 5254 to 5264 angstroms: 1.06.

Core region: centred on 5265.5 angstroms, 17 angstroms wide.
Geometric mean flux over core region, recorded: 5.29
